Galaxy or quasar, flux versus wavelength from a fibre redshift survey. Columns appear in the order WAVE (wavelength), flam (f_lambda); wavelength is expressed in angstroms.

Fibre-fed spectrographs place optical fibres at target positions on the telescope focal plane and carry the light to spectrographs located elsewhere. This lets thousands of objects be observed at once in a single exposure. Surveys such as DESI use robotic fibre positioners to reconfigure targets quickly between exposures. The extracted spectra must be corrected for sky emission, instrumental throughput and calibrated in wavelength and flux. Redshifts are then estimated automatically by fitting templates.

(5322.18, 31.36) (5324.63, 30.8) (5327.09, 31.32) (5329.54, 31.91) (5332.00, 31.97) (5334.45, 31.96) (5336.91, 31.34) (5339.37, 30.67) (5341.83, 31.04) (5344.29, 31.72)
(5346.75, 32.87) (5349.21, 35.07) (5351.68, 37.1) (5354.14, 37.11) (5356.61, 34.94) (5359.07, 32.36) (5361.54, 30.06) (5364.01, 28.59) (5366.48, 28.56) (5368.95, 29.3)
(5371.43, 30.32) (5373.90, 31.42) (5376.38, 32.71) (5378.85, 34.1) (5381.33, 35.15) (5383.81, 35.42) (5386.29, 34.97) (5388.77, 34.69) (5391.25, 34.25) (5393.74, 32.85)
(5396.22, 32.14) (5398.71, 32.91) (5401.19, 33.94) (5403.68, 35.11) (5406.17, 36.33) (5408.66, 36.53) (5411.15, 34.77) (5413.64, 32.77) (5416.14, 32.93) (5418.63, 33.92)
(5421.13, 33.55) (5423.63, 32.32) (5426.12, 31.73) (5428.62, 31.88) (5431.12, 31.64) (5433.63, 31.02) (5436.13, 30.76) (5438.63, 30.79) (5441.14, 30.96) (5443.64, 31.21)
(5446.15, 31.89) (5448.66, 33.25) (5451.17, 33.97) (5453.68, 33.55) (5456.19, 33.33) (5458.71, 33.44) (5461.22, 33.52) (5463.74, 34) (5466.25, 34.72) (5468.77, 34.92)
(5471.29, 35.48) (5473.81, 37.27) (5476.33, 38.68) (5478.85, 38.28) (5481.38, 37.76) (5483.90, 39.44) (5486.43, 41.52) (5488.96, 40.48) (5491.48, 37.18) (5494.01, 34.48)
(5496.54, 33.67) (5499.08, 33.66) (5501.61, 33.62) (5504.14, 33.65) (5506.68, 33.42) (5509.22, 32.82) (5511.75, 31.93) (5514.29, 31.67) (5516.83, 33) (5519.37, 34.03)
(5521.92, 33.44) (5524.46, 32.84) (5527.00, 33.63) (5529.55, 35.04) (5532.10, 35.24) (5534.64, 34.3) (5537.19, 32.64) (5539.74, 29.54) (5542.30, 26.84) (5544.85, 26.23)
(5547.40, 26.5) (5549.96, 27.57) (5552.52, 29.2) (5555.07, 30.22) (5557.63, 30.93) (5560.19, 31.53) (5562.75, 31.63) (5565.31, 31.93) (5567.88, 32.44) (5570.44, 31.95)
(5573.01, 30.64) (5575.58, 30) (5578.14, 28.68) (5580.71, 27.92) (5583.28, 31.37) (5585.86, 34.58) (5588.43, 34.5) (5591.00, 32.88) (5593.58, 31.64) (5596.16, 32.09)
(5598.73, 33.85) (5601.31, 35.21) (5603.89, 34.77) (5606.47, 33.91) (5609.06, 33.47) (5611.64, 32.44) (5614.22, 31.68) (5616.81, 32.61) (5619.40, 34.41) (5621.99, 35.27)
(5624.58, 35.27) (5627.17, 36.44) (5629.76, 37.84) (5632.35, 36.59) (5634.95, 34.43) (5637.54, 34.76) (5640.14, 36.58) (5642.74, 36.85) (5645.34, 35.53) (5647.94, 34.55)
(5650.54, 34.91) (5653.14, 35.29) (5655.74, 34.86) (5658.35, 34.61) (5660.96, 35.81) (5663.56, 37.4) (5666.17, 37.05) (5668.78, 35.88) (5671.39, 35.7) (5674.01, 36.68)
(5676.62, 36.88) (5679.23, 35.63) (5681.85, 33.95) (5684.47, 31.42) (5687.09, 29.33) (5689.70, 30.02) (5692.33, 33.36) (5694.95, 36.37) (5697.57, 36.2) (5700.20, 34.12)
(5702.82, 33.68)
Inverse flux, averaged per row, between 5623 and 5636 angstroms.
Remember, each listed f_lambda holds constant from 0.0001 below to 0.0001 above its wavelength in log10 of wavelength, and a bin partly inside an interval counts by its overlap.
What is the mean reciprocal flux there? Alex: 0.0277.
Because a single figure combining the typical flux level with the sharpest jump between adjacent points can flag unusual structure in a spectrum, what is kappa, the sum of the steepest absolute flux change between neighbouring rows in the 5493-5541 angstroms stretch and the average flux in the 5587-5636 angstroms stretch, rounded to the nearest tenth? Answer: 37.3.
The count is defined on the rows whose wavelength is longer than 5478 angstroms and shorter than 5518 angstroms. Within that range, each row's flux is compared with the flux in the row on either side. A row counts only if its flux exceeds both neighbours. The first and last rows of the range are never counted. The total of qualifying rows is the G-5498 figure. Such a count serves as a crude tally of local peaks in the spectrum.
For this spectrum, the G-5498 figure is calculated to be 2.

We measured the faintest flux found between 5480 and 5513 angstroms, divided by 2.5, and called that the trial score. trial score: 12.8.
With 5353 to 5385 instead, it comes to 11.4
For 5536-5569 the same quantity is 10.5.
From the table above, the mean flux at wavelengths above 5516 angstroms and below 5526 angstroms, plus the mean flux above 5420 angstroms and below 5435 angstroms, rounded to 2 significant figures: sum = 65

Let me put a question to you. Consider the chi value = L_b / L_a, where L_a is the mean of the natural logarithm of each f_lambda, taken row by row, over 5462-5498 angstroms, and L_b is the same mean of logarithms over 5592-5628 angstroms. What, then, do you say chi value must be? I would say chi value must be 0.98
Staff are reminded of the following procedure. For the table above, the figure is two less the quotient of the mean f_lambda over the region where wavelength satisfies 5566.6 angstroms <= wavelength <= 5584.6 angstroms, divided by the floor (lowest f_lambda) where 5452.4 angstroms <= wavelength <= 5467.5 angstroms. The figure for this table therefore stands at 1.09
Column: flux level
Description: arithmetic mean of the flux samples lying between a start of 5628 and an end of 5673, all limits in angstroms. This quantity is 35.8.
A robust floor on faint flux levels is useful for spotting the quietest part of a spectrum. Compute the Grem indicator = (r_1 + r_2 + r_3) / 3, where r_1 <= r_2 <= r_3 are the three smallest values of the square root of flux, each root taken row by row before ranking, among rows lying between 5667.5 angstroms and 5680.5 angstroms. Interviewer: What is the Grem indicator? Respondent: 5.98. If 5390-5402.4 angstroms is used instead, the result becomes 5.71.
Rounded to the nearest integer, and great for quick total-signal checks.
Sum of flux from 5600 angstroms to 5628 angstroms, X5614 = 375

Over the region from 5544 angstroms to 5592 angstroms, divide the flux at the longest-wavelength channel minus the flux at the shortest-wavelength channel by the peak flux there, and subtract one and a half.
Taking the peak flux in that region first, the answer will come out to -1.31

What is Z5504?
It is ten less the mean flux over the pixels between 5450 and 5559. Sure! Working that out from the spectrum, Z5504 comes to -23.7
